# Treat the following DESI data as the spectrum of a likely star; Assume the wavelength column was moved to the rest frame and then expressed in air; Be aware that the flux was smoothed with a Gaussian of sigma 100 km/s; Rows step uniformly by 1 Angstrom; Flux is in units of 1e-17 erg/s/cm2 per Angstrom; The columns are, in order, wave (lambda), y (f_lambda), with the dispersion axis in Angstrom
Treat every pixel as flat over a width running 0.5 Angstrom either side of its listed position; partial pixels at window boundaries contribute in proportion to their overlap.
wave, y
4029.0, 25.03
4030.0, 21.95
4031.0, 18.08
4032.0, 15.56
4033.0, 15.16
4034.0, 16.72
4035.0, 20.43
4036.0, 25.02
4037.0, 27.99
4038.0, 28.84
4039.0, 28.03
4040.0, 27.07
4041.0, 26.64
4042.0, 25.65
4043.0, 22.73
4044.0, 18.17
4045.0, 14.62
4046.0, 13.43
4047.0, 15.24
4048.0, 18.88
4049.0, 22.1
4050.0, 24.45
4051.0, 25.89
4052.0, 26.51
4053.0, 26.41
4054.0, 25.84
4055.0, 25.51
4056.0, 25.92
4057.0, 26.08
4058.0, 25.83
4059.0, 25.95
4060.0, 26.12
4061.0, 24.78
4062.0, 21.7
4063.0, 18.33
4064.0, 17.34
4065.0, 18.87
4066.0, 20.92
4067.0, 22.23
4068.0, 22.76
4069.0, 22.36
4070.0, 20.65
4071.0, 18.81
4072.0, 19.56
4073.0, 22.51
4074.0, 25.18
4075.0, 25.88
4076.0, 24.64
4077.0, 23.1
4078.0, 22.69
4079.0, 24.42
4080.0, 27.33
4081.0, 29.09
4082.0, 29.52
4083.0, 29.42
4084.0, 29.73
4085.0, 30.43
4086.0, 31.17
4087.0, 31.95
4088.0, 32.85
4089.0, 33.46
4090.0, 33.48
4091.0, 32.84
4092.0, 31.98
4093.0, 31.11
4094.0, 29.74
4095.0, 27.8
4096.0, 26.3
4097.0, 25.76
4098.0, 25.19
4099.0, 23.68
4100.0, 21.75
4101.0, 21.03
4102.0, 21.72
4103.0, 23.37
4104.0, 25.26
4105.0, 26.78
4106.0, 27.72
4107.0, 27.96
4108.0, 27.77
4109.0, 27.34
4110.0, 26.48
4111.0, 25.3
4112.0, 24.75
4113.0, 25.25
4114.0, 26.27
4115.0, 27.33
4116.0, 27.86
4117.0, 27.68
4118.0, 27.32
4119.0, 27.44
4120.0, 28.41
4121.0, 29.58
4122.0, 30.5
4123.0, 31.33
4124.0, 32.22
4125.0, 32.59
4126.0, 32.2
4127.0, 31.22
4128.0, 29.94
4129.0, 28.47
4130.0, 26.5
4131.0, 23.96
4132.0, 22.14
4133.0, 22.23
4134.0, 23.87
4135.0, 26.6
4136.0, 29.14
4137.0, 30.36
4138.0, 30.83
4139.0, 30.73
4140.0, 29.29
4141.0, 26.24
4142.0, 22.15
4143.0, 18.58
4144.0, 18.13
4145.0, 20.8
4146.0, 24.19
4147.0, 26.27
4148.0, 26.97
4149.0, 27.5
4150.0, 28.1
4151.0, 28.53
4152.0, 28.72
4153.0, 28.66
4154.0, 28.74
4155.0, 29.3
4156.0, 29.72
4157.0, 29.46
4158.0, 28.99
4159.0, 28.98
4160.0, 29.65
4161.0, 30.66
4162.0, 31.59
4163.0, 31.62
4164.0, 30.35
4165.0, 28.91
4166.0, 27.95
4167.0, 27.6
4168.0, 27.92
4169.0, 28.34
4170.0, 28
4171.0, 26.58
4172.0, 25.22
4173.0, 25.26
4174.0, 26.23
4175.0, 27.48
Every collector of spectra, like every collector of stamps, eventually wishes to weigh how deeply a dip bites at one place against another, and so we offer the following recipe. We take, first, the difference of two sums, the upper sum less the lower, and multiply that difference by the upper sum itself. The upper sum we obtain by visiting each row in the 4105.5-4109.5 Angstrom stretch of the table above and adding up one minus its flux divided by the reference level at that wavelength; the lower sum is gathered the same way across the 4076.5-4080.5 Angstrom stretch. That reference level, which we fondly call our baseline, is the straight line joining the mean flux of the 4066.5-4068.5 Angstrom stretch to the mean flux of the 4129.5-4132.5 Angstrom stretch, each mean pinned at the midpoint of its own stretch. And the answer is 0.3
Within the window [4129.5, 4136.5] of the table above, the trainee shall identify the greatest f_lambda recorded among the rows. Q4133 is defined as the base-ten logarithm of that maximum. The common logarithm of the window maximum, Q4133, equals 1.46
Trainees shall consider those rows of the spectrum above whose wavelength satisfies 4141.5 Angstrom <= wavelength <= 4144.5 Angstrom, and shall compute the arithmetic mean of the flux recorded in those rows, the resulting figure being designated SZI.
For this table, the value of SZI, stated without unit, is 19.6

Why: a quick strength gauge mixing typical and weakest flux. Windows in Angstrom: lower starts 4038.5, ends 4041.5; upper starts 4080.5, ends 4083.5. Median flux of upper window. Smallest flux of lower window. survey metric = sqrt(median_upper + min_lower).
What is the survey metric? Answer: 7.49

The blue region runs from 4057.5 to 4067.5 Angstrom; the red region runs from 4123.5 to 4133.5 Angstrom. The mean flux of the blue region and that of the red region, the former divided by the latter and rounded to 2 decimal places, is 0.79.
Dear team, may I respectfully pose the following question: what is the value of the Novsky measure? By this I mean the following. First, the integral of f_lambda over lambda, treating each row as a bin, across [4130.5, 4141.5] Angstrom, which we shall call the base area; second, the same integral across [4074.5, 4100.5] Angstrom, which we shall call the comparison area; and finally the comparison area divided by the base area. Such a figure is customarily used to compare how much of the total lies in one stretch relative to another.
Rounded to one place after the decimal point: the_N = 2.5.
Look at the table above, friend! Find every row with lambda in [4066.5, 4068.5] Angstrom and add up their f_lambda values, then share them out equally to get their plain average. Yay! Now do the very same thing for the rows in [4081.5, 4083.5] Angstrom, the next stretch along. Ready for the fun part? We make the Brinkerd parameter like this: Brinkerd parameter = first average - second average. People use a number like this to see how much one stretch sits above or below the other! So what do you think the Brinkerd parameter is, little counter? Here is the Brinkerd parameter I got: -7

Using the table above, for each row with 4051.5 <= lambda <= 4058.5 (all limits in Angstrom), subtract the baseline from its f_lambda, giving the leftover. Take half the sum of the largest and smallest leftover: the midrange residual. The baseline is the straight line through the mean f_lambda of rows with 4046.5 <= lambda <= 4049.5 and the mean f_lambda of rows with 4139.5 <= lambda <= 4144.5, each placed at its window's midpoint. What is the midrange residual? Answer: 7.0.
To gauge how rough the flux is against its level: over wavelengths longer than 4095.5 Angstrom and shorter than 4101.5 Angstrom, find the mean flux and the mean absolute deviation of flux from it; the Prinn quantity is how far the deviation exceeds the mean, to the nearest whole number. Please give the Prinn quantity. -22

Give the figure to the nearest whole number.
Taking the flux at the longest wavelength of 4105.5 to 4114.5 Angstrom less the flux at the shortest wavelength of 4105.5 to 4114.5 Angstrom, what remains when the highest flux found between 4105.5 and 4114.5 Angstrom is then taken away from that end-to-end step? -29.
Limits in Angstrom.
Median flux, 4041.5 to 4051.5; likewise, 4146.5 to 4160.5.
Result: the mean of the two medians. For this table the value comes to 25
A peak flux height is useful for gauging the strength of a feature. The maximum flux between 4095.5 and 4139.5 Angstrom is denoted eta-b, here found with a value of 32.59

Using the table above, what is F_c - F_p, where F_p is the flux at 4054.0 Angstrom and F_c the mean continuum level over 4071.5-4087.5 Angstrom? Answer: 1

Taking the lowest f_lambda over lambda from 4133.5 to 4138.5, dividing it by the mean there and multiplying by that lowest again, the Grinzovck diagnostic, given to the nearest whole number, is 20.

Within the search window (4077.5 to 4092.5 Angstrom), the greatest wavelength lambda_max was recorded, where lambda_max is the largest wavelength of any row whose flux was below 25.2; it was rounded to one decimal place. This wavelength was 4079.0 Angstrom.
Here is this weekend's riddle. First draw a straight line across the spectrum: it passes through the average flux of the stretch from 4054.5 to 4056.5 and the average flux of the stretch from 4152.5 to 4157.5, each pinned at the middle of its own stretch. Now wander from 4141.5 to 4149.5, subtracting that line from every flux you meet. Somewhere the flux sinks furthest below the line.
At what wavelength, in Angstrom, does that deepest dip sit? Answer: 4144.0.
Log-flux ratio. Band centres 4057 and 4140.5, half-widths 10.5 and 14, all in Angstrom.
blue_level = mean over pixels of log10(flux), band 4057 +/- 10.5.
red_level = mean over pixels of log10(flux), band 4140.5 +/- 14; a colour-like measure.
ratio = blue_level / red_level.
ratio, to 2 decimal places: 0.96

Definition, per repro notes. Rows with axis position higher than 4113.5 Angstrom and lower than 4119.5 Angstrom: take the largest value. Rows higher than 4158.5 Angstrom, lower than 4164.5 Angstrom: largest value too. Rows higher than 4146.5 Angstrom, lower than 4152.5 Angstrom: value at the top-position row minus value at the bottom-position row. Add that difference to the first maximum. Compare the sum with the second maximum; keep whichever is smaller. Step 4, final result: 30.3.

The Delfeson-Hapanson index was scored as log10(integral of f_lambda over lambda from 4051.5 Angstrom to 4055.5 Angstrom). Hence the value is 2.02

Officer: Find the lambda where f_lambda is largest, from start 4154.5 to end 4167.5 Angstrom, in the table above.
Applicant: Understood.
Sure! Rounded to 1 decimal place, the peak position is 4163.0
